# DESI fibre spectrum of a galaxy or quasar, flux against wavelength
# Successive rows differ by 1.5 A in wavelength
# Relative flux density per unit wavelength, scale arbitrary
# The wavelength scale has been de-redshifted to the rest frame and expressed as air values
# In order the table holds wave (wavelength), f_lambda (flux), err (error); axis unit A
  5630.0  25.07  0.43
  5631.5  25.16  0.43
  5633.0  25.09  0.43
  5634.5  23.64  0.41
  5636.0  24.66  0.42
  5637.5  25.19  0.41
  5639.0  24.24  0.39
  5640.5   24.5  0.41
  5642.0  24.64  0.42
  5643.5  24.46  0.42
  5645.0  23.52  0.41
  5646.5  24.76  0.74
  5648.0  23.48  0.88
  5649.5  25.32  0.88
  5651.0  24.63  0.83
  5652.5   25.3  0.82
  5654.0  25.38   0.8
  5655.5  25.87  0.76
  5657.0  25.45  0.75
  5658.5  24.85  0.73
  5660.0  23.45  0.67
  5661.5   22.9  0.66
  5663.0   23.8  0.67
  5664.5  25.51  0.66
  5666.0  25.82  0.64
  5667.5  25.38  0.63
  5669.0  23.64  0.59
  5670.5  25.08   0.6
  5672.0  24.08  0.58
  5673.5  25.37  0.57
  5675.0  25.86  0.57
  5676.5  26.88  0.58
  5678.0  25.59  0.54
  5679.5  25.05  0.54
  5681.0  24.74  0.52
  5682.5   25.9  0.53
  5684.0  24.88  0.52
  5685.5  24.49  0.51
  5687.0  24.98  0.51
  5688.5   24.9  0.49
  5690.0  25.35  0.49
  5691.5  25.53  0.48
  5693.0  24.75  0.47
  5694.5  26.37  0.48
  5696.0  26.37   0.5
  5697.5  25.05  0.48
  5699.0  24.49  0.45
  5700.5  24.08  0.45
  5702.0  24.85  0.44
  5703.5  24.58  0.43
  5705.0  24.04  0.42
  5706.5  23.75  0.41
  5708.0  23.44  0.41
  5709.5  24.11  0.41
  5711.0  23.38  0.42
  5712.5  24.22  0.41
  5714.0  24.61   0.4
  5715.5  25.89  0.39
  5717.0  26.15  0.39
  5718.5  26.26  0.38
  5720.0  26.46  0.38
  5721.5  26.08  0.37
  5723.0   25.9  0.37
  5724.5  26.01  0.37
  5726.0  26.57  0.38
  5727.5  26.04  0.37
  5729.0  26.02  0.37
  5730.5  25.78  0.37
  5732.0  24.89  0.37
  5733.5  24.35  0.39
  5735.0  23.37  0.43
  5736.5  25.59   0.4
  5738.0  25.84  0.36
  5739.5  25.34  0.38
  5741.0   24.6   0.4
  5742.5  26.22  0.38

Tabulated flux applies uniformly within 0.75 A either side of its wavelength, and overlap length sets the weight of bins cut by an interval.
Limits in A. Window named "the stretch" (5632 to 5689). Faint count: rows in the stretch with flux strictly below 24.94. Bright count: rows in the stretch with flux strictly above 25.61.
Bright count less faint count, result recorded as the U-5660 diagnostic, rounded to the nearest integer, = -15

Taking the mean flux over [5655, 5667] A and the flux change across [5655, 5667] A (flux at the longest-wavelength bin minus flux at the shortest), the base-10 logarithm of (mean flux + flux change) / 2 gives 1.09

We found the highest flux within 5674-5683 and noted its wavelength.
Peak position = 5676.5 A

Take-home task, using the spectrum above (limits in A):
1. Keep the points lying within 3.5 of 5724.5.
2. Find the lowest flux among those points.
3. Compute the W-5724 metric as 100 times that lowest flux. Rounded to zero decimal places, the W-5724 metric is 2590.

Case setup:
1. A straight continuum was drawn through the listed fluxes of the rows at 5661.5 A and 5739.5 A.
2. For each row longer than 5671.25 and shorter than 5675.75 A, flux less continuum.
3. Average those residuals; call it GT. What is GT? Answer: 1.83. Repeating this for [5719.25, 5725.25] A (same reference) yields 1.31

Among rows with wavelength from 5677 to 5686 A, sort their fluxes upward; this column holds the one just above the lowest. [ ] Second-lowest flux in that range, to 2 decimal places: 24.74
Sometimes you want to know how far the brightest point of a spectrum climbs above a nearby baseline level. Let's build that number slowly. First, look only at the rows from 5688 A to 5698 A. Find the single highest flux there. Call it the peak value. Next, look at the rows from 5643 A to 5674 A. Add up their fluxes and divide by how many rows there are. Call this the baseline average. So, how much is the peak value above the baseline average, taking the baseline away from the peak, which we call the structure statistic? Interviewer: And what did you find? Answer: 1.70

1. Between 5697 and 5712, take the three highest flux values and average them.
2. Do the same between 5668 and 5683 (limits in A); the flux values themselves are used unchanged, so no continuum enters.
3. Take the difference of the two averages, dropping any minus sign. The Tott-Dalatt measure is 1.39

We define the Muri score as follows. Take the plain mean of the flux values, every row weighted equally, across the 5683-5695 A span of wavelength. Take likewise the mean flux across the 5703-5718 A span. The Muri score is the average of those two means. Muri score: 24.8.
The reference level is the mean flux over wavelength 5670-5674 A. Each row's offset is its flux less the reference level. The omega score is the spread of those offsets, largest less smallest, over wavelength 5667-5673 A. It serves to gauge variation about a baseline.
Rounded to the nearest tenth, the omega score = 1.7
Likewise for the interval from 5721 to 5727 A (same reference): 0.7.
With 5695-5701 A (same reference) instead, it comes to 2.3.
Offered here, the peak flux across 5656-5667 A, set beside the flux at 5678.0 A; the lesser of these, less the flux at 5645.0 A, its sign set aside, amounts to 2.07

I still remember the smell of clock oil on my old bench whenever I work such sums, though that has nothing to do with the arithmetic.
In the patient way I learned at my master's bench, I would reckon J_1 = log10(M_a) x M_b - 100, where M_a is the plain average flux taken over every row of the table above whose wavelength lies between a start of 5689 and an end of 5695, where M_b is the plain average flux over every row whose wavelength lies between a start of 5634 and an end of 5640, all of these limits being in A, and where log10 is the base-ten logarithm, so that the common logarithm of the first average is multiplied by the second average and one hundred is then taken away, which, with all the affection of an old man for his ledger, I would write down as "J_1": -65.6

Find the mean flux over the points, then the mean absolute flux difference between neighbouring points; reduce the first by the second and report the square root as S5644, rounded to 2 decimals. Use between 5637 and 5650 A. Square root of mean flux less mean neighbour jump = 4.86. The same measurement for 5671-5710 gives 4.93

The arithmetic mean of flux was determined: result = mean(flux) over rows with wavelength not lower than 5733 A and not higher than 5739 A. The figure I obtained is 24.8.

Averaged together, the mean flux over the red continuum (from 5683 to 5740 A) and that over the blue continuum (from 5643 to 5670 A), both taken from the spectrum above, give 24.9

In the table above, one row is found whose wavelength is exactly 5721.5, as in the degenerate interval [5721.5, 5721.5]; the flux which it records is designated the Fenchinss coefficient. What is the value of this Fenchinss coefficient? 26.08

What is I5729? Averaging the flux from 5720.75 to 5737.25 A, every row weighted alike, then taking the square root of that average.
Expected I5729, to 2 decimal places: 5.05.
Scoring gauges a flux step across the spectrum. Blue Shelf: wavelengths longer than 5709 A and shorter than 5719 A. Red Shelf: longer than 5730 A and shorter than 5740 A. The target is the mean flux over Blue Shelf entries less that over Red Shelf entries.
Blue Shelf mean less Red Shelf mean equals -0.1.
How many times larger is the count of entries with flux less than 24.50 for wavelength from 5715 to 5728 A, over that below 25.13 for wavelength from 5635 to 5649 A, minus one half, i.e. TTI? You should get -0.50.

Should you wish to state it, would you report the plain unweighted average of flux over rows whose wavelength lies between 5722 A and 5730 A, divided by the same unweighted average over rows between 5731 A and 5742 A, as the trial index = 1.05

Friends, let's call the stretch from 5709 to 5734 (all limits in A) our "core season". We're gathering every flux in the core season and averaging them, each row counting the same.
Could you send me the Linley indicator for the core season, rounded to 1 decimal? 25.5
